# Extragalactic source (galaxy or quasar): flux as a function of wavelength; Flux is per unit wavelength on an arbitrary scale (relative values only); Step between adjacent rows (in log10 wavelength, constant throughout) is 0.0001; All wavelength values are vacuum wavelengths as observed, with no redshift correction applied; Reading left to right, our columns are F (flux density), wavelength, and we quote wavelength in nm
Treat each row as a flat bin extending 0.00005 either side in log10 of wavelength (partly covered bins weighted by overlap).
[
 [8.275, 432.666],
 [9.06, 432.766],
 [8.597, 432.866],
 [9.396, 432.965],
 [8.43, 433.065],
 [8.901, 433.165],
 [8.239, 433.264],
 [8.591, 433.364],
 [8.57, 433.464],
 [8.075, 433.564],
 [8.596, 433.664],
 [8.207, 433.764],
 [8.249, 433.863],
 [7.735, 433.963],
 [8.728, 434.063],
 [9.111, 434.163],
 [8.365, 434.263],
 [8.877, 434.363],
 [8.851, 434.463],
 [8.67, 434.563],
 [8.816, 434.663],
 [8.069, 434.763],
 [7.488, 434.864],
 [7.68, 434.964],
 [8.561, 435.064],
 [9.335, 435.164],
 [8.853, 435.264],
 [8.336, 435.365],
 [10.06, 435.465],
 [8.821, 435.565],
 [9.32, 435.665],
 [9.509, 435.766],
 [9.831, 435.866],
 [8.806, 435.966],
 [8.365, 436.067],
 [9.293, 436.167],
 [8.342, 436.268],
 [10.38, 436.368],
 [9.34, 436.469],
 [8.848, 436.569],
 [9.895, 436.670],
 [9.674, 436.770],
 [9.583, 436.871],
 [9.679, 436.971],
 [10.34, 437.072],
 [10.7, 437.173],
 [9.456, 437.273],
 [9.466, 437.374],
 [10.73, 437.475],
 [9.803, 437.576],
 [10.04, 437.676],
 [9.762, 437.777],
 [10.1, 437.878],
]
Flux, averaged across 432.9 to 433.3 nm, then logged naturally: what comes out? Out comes 2.17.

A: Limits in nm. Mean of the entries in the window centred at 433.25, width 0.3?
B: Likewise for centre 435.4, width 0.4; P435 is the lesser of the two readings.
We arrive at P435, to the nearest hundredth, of 8.58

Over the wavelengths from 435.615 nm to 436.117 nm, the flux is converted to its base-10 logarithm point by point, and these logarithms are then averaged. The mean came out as 0.961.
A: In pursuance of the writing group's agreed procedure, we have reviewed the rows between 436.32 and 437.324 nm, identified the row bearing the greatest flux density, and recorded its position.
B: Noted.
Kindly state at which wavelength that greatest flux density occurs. 437.173 nm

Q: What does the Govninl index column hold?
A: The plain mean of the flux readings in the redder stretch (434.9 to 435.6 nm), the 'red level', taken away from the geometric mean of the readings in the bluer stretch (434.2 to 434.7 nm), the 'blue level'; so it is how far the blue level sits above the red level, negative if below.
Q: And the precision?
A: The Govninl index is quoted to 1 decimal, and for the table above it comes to -0.1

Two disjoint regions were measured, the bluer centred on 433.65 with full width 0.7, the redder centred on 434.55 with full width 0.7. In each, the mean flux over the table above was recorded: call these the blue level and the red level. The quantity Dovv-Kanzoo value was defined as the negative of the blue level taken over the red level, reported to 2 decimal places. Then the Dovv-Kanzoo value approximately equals -0.98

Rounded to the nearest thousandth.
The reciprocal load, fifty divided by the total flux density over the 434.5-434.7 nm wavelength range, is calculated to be 2.859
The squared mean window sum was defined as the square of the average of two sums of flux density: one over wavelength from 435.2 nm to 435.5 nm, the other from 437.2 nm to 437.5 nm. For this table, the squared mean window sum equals 809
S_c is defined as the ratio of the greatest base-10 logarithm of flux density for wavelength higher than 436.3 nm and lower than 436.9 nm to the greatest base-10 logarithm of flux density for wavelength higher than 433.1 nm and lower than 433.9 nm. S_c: 1.07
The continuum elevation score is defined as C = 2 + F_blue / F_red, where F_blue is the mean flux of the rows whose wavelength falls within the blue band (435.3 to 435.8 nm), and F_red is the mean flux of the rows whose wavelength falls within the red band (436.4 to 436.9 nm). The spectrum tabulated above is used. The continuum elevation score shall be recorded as 2.97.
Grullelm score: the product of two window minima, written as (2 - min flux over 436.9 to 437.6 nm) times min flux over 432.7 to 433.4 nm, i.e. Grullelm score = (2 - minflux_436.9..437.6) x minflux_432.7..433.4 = -61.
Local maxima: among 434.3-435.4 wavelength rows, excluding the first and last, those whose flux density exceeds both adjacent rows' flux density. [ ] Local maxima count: 2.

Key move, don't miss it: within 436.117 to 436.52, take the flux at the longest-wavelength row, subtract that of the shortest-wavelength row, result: 0.0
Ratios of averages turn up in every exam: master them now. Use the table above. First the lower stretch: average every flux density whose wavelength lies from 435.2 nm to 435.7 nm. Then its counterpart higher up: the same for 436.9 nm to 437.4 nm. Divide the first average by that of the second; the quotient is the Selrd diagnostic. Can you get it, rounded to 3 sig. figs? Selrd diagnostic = 0.914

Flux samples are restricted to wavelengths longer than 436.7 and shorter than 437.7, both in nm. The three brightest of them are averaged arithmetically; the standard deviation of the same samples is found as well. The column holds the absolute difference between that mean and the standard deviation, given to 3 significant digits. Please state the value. 10.1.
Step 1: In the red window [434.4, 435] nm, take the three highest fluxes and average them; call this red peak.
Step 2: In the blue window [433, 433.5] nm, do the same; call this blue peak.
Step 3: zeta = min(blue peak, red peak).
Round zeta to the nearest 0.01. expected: 8.69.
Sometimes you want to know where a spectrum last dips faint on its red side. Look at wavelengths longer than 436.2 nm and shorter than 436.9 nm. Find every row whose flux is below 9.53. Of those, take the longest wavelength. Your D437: 436.569 nm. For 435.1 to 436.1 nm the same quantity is 436.067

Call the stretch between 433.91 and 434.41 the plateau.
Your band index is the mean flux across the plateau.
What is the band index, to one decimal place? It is 8.6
